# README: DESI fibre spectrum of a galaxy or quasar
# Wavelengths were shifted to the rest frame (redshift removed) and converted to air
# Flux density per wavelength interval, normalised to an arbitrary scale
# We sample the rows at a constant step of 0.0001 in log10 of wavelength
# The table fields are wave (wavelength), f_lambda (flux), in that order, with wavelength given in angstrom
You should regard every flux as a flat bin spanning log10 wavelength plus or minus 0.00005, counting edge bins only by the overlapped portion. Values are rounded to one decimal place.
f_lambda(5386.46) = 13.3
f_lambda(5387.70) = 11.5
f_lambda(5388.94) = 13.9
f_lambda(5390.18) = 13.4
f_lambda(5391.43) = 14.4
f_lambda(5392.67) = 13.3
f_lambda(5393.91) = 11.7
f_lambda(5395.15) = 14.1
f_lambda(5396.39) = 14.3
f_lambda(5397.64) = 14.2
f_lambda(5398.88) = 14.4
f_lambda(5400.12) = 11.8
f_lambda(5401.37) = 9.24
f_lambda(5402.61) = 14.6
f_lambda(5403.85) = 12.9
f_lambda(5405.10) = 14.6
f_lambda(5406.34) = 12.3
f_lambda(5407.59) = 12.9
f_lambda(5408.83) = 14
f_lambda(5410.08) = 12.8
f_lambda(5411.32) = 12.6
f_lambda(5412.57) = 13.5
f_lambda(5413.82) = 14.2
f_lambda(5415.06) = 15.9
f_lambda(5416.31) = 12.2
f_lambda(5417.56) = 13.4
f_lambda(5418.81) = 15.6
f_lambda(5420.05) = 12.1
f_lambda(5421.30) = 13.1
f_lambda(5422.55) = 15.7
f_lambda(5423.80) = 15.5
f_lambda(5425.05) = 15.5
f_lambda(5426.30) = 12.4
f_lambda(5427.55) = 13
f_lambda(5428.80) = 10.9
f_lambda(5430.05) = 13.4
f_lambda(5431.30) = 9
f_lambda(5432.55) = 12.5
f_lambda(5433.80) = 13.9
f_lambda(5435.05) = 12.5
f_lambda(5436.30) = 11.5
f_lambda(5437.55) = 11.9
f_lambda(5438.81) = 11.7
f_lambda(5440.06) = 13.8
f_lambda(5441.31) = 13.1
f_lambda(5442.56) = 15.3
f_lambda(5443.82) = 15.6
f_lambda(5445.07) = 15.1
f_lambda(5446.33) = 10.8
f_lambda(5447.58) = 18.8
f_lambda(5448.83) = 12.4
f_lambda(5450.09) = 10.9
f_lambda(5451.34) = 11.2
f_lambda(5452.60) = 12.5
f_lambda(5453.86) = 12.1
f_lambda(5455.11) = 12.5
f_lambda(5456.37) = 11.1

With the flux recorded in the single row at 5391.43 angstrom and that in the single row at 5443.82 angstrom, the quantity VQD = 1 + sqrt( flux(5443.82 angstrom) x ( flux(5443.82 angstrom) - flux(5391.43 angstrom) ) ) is 5.3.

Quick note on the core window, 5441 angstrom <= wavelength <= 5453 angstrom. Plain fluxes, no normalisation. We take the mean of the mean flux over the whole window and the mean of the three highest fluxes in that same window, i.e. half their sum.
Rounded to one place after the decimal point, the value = 15.1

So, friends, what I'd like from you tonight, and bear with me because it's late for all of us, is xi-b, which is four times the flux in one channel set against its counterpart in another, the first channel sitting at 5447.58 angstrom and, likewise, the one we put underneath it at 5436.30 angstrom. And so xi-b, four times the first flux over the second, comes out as 6.5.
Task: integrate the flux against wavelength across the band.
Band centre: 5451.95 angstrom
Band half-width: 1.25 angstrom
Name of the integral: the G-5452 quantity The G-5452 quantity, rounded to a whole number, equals 30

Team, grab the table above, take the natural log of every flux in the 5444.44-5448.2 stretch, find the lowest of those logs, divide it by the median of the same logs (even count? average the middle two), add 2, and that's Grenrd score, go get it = 2.88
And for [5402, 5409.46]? 2.97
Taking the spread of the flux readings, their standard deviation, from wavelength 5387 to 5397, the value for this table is 1.1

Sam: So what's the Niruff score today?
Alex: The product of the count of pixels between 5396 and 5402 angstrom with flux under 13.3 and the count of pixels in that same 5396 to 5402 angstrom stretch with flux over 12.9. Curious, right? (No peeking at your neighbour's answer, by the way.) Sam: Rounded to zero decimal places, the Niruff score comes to 6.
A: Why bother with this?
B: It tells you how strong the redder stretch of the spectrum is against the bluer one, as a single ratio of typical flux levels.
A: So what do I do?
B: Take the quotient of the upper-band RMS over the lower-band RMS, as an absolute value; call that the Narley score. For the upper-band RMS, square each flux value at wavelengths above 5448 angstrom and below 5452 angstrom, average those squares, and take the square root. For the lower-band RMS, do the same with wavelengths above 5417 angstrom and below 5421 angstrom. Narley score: 0.84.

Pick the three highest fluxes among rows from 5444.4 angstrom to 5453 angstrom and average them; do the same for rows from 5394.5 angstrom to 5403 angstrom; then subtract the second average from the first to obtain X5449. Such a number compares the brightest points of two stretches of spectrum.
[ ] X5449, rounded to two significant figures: 1.0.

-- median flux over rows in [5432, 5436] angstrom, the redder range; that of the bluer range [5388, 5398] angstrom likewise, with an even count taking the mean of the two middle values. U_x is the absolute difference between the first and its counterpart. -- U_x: 1.5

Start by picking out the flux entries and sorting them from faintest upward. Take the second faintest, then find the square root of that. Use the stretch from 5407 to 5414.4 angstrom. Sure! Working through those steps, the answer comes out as 3.58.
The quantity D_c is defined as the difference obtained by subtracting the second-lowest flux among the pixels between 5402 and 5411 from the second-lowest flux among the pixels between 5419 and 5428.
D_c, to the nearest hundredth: -0.40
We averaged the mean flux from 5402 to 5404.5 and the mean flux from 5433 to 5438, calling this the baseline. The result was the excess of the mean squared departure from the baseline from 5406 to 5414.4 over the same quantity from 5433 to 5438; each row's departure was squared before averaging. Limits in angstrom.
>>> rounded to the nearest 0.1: -0.8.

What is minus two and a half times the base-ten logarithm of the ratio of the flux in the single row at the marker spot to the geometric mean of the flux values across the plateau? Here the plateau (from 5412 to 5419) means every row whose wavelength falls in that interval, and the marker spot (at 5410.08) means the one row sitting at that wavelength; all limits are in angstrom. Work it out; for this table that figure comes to 0.10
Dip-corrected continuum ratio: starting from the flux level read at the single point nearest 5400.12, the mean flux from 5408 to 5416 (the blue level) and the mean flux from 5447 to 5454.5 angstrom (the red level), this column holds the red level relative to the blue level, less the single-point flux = -10.9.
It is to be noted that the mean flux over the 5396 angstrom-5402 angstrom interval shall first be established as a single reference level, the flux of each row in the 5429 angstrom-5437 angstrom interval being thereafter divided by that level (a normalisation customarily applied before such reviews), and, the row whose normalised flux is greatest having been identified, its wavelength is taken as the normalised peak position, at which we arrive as 5433.80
